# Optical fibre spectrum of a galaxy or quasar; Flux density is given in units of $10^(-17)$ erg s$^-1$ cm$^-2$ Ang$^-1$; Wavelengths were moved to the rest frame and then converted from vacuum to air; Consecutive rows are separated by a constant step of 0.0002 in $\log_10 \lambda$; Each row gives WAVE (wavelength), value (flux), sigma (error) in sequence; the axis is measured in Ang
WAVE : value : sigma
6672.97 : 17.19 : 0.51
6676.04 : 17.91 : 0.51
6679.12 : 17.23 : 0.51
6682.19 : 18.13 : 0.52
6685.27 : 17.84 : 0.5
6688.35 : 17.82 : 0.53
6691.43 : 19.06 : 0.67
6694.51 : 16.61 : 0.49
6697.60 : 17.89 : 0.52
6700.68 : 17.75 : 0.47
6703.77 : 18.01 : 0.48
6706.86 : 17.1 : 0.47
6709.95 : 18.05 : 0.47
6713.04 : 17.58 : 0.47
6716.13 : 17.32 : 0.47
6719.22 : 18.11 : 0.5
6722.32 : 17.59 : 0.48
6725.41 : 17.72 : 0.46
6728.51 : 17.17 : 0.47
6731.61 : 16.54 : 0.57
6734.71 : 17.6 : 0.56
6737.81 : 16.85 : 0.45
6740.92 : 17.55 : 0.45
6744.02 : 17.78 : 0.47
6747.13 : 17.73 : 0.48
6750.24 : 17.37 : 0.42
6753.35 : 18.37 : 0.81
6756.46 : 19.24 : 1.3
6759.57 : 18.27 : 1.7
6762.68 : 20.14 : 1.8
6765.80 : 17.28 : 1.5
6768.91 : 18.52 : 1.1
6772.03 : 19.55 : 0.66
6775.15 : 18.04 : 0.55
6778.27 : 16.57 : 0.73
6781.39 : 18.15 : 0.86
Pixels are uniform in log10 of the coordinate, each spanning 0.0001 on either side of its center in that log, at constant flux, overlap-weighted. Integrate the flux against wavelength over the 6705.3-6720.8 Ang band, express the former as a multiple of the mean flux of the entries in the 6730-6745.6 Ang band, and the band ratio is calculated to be 15.8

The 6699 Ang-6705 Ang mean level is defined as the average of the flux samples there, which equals 17.9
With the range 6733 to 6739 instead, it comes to 17.2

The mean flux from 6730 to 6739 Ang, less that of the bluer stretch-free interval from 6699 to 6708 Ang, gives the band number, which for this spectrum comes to -0.6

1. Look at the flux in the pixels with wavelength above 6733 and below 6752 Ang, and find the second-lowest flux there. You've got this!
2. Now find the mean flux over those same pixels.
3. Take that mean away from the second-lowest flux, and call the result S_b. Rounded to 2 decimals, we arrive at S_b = -0.11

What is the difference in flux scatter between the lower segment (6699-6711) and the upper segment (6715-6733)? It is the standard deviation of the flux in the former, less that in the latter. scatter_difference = -0.1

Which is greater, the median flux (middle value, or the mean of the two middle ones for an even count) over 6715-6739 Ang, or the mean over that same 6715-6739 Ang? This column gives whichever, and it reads 17.5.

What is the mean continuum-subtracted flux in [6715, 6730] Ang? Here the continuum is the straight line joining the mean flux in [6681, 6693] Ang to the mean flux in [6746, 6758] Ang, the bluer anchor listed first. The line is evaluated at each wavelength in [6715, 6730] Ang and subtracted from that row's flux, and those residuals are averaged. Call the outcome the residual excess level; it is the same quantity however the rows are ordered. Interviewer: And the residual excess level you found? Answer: -0.61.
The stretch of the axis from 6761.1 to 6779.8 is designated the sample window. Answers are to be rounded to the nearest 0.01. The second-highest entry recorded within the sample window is 19.55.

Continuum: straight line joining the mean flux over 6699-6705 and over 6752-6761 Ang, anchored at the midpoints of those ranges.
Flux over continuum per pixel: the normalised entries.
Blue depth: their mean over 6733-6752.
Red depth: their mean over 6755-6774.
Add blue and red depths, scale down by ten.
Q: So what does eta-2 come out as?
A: 0.195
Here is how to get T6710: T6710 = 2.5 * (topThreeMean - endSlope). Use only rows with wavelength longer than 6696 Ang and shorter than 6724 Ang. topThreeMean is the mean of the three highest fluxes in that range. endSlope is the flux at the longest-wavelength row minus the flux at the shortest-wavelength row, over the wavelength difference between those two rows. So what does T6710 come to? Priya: 45.2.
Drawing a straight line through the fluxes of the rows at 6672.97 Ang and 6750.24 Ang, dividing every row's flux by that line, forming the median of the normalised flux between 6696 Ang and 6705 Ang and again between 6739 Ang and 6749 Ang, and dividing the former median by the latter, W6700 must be 1.02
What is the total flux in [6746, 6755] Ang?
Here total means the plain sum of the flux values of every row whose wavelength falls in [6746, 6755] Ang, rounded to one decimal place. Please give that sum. 53.5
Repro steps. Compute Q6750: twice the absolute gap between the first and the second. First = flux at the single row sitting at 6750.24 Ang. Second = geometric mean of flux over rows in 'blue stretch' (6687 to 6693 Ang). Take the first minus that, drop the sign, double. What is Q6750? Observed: 2.1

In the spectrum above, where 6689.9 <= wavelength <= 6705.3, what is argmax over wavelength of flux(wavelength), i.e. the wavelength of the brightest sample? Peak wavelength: 6691.43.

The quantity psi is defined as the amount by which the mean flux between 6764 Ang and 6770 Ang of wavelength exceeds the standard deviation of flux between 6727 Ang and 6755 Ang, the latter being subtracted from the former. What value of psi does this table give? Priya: 17.4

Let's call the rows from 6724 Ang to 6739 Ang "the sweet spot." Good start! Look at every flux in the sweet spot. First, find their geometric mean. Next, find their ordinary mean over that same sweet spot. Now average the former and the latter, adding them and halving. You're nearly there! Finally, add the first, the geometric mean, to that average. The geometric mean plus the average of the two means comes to 34.3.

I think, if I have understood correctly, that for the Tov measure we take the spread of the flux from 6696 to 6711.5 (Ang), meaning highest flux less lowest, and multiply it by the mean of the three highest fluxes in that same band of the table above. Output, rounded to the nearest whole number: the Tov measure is 17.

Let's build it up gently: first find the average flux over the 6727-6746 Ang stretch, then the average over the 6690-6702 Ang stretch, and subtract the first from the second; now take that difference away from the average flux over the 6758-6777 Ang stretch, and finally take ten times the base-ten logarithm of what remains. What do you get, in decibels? 12.6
